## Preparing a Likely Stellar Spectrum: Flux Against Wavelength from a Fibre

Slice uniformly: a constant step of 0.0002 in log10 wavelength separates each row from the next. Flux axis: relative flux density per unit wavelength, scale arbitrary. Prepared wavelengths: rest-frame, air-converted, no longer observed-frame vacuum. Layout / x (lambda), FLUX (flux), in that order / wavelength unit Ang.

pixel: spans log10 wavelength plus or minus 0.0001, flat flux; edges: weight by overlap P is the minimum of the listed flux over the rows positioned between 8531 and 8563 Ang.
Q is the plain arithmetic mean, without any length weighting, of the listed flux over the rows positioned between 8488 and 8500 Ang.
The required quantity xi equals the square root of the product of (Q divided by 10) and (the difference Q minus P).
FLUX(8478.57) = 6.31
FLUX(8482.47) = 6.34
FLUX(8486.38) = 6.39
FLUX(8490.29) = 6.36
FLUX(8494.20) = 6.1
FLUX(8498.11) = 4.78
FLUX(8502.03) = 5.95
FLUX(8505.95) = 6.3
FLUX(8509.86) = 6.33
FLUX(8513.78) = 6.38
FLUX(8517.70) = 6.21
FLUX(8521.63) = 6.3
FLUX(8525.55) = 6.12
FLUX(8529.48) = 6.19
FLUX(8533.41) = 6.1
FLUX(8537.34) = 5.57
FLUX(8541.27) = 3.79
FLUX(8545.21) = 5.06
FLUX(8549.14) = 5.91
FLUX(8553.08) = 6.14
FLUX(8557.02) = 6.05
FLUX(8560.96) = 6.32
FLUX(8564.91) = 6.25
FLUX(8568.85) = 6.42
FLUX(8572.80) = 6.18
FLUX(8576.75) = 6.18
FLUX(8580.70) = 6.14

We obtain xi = 1.06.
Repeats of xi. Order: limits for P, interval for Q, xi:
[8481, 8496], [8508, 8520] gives 0.36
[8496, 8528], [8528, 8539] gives 0.84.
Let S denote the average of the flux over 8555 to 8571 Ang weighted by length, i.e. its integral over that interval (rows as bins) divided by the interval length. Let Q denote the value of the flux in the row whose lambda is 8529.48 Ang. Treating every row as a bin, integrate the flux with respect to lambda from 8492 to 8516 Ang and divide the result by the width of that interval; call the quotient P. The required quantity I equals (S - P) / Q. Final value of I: 0.04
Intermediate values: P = 5.98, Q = 6.19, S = 6.26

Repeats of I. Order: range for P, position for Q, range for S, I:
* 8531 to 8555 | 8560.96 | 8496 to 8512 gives 0.06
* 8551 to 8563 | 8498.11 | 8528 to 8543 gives -0.16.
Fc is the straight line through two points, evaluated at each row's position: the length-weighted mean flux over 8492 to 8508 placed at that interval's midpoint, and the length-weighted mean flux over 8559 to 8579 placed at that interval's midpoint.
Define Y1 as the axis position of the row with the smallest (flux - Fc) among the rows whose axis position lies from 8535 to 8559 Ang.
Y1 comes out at 8541.27 Ang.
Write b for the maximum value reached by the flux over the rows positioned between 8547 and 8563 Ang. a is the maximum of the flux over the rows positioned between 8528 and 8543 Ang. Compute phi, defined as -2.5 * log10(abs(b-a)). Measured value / 2.2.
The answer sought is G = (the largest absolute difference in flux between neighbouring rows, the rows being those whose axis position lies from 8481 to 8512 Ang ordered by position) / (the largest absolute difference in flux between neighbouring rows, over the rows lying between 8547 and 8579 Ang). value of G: 4.89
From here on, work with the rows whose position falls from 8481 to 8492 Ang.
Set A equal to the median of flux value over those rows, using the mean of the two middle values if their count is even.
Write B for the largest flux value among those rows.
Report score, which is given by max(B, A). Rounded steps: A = 6.4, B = 6.39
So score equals 6.39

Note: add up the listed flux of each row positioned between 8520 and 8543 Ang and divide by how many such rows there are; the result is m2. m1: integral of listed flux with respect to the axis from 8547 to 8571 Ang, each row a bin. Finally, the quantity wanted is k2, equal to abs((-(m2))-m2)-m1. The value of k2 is -137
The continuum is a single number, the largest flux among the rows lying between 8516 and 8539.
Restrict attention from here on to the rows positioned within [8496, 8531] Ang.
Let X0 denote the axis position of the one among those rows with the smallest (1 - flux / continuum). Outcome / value 8513.78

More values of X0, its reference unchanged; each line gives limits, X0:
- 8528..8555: 8529.48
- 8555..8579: 8568.85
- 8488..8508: 8490.29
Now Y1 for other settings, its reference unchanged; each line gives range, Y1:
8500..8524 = 8502.03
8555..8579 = 8576.75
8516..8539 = 8537.34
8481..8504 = 8498.11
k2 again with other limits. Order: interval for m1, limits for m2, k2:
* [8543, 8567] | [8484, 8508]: -131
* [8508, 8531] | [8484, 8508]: -132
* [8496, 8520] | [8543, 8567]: -132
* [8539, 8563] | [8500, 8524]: -121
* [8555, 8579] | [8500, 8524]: -137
